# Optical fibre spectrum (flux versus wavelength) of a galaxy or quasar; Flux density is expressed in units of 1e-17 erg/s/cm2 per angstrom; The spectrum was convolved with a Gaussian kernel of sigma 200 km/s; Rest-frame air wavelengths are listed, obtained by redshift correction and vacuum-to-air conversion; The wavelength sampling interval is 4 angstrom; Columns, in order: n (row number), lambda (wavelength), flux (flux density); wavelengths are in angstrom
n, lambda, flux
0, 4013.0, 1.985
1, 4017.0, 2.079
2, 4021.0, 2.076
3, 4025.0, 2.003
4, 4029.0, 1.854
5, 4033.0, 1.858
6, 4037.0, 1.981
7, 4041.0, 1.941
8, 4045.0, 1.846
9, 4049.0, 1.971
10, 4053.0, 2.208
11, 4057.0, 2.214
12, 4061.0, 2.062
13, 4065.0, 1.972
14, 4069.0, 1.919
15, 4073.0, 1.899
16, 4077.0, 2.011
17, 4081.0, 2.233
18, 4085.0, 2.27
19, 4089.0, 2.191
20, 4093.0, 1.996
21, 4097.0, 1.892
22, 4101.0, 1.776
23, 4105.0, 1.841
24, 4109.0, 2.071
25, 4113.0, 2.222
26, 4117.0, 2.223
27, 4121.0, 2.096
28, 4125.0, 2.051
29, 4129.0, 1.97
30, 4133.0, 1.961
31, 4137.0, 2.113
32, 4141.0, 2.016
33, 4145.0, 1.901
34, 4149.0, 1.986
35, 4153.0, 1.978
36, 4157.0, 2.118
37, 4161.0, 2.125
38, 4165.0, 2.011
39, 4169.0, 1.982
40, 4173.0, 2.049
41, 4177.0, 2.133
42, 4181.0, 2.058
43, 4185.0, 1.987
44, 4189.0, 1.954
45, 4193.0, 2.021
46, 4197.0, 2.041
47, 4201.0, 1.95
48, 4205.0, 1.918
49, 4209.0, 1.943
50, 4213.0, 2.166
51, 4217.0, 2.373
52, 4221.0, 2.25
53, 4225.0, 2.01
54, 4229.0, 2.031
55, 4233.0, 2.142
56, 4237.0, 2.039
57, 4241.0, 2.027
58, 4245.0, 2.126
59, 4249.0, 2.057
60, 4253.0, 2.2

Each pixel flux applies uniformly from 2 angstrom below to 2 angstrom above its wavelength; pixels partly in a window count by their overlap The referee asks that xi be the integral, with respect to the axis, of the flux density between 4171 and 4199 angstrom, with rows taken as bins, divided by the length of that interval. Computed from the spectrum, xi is 2.03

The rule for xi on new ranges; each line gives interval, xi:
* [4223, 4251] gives 2.06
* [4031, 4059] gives 2.00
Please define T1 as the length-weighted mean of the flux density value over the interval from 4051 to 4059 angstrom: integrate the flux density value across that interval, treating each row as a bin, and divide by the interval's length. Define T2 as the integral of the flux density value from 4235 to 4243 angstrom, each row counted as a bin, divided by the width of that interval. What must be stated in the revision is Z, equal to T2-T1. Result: -0.18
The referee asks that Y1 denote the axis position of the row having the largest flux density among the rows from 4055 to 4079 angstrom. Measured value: 4057.0 angstrom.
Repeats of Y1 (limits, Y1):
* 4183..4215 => 4213.0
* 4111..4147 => 4117.0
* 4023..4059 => 4057.0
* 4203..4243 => 4217.0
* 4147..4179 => 4177.0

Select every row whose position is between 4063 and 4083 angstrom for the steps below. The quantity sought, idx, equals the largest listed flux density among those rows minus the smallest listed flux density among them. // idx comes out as 0.33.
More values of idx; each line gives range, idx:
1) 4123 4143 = 0.15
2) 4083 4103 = 0.49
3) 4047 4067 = 0.24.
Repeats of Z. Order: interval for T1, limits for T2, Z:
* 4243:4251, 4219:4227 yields 0.04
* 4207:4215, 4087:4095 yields 0.04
